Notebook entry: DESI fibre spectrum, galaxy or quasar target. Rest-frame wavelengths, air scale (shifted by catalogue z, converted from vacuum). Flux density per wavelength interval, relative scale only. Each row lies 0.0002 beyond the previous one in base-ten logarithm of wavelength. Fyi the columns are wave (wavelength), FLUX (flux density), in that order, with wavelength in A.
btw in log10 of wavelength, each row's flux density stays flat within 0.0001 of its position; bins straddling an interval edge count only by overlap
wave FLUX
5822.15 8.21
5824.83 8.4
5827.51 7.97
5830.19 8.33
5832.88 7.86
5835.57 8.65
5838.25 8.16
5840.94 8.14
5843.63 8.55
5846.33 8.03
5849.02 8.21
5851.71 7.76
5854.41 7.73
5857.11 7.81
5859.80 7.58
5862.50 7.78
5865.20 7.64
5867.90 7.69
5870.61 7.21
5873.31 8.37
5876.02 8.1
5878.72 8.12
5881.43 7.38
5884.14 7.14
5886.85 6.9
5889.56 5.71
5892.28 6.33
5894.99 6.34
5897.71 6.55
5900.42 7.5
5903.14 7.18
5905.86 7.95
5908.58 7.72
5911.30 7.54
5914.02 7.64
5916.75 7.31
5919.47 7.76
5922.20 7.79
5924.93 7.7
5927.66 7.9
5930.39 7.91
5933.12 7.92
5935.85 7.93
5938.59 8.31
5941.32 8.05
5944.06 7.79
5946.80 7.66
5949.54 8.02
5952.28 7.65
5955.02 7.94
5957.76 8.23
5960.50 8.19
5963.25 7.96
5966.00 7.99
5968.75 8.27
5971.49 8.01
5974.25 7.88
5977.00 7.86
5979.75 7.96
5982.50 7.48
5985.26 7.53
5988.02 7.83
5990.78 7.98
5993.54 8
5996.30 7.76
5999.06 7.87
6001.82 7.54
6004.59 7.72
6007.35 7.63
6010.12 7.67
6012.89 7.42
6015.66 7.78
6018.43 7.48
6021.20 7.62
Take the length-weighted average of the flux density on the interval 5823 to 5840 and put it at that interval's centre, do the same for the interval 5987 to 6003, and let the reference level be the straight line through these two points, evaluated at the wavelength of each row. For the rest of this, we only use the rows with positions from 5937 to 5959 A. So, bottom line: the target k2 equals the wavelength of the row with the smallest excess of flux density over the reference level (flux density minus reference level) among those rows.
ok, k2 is 5946.80 A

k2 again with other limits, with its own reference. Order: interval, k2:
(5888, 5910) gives 5889.56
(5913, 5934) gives 5916.75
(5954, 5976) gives 5974.25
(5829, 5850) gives 5832.88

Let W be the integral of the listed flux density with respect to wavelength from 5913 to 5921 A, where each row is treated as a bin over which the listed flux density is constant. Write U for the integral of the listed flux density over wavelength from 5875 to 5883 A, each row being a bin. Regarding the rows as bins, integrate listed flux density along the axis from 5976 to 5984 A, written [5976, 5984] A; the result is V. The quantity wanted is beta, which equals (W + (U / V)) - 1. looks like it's 60.6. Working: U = 62.7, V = 62.1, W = 60.5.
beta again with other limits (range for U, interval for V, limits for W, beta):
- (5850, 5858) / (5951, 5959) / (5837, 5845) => 66.2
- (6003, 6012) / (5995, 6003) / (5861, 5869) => 61.7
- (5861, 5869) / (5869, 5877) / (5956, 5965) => 73.0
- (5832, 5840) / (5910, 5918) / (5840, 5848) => 66.0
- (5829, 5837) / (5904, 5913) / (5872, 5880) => 65.5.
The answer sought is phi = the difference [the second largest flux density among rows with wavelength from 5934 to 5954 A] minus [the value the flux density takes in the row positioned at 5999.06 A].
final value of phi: 0.2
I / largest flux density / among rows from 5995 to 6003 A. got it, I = 7.87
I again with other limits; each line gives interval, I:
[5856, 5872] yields 7.81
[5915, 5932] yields 7.91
